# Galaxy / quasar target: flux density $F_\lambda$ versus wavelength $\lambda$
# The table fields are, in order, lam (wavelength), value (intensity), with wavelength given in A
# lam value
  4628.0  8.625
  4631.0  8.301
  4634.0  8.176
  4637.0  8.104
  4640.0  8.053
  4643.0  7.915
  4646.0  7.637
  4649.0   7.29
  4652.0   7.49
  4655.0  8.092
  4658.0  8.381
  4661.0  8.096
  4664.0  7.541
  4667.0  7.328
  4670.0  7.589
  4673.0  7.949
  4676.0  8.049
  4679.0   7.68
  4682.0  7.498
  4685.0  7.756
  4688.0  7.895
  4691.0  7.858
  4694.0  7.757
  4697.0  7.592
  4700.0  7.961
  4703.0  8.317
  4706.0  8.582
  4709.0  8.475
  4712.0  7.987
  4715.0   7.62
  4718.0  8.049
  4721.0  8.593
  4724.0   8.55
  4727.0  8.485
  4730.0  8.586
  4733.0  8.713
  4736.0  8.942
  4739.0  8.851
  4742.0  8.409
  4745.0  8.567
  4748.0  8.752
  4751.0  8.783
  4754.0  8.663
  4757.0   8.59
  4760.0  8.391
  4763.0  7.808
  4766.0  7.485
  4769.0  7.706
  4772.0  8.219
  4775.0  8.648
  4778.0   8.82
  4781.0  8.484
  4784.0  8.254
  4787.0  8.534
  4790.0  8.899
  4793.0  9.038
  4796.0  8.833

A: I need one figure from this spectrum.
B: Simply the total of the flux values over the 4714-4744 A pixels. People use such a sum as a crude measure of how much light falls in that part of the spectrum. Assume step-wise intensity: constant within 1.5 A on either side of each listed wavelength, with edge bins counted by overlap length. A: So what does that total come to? 85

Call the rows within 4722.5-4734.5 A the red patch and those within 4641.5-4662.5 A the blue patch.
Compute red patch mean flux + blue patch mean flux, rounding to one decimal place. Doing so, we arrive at 16.4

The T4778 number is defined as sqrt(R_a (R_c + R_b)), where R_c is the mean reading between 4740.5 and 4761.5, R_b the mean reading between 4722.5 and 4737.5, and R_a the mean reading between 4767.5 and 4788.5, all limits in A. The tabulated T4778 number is 12.0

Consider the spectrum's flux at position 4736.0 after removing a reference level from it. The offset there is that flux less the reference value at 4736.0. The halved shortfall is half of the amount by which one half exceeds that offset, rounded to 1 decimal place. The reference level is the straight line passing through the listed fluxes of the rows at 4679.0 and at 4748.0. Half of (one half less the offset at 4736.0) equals 0.1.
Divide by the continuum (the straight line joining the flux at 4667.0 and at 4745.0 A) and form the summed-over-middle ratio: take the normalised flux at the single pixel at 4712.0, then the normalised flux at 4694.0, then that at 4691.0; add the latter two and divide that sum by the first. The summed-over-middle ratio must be 2.03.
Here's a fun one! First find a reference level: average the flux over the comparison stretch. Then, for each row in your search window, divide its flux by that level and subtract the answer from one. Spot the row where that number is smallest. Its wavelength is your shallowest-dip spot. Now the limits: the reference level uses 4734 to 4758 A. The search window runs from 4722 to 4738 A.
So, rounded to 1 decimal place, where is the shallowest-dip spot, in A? 4736.0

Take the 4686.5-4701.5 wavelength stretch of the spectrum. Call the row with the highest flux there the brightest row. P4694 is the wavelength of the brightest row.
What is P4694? 4700.0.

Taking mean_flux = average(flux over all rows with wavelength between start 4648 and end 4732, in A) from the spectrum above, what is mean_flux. 7.97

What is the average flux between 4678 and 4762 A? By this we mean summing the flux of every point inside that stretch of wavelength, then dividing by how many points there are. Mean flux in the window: 8.3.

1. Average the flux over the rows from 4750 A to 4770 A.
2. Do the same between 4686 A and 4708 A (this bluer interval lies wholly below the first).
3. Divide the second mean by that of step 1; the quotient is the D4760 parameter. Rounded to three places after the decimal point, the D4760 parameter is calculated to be 0.975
